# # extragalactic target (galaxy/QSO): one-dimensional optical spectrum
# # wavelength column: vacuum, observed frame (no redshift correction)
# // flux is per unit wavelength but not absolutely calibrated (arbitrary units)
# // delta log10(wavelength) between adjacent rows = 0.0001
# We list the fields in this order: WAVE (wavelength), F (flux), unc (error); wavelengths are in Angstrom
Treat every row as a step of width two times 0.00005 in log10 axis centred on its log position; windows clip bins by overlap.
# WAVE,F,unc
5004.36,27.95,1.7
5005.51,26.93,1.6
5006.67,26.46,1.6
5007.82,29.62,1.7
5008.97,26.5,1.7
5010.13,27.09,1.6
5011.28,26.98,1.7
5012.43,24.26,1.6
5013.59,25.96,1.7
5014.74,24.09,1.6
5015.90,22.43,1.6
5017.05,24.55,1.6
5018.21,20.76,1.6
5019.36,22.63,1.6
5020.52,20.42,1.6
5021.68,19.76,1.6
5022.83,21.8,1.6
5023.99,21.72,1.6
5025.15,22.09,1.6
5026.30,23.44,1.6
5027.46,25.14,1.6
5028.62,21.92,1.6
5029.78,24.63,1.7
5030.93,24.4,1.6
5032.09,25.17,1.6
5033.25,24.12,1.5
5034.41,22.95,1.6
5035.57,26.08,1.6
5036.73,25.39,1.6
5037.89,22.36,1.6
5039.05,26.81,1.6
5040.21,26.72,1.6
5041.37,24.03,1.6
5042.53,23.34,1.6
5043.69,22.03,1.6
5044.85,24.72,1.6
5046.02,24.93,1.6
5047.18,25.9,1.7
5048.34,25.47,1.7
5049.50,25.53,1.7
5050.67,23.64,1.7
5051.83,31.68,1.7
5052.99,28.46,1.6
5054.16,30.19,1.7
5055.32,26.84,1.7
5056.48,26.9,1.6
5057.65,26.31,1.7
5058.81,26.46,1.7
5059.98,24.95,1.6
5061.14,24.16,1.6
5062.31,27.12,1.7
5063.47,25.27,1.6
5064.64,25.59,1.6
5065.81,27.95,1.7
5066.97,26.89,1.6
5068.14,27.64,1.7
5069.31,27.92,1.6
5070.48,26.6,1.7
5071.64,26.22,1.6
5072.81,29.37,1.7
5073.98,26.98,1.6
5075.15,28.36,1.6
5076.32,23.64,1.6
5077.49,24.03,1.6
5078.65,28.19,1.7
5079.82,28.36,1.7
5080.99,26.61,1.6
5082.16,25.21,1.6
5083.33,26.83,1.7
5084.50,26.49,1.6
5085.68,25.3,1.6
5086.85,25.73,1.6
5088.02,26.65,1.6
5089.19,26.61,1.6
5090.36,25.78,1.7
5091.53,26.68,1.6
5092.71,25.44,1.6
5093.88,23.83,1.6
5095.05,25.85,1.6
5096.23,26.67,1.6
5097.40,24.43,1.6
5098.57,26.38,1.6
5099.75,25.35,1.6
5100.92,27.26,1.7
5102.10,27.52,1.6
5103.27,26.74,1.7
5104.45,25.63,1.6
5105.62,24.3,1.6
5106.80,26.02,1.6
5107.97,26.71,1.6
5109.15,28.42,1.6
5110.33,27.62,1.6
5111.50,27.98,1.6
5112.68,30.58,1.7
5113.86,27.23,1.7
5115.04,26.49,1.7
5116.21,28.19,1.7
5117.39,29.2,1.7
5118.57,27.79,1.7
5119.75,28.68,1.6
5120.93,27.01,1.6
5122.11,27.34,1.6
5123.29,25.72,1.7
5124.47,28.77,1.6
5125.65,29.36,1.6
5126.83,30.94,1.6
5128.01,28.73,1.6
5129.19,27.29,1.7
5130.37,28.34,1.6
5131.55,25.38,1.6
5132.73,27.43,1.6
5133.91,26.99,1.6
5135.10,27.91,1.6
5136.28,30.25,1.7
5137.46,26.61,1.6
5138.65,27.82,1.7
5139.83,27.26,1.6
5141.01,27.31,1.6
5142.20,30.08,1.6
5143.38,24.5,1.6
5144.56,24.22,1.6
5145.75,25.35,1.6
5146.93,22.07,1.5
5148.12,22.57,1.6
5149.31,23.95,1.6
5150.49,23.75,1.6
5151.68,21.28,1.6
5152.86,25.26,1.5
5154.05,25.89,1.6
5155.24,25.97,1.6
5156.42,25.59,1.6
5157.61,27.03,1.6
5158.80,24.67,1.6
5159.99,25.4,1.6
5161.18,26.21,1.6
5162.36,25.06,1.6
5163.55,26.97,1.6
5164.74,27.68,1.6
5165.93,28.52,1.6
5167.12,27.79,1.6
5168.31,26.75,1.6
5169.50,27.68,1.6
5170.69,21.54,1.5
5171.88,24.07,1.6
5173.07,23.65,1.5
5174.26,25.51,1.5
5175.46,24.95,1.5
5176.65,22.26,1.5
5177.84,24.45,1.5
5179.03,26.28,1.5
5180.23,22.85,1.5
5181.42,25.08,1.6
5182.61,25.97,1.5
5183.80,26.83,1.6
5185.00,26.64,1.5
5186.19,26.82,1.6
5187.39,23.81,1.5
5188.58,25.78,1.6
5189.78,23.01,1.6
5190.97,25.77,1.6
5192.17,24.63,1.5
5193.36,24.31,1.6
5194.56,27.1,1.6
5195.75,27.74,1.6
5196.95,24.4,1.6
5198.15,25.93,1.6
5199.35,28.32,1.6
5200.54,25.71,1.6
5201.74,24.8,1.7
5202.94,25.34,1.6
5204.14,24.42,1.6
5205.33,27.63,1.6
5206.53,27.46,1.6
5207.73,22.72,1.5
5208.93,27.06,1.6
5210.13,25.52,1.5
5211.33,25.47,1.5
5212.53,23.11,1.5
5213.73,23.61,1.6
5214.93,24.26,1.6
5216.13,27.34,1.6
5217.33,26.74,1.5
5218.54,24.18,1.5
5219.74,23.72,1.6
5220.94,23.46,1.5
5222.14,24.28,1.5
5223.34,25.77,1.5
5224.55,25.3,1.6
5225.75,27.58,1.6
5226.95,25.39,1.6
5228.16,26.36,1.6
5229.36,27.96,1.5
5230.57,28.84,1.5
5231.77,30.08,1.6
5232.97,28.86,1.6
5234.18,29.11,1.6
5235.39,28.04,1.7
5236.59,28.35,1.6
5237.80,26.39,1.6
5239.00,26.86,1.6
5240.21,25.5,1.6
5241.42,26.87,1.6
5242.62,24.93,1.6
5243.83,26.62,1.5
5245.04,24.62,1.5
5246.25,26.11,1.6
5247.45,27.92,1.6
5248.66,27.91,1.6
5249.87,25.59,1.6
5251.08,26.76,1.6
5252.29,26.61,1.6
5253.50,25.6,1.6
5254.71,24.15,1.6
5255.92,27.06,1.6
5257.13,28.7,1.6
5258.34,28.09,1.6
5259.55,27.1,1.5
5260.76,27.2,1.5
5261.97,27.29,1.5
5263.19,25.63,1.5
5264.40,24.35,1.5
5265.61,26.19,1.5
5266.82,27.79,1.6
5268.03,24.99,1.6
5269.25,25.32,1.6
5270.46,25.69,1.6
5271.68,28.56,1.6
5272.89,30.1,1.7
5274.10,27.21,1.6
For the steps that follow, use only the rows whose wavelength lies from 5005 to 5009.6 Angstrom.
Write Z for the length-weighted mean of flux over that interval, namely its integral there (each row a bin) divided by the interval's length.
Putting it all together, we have 27.3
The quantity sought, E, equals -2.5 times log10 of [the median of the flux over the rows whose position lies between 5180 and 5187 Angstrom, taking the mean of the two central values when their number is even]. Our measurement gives -3.55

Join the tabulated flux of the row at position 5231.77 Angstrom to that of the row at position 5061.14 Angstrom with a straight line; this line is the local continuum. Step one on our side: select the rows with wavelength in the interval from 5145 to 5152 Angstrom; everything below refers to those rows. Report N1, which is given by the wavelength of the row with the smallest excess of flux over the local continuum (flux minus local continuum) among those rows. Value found 5151.68 Angstrom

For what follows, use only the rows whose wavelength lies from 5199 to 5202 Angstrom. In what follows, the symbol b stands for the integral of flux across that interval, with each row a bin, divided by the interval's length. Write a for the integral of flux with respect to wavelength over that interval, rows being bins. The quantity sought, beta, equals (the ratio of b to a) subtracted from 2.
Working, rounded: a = 79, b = 26.3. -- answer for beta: 1.67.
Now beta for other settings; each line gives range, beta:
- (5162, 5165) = 1.67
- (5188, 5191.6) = 1.72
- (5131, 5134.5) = 1.71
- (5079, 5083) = 1.75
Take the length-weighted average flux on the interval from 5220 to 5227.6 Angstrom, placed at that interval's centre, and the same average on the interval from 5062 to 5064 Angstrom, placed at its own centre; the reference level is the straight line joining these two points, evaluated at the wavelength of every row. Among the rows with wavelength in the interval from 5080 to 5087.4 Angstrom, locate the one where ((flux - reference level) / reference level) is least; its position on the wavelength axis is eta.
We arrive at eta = 5082.16 Angstrom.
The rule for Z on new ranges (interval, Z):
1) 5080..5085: 26.5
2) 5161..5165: 26.5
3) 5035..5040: 25.3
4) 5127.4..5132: 27.5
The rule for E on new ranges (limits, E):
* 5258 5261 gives -3.59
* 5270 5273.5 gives -3.64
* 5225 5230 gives -3.58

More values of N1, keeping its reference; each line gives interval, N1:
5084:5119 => 5093.88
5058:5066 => 5061.14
